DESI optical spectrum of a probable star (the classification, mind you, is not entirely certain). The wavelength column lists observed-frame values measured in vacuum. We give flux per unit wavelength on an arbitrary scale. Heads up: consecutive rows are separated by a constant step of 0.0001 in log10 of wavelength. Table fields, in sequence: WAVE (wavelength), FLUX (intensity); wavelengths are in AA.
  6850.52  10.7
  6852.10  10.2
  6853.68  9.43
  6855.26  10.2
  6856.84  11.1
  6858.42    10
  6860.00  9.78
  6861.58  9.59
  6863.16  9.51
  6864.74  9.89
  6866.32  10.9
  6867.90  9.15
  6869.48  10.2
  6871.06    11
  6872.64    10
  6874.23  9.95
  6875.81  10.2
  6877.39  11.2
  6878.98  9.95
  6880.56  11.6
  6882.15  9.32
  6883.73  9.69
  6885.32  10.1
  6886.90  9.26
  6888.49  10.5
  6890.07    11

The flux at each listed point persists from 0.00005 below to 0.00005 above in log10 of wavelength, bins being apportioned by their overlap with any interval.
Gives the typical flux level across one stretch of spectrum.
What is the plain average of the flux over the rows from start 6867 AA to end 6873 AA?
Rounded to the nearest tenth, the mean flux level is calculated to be 10.1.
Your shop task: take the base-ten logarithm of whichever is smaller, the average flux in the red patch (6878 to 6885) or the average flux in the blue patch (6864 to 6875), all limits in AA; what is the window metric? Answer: 1.01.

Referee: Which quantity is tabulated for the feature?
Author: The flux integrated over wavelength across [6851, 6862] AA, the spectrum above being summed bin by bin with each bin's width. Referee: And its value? 111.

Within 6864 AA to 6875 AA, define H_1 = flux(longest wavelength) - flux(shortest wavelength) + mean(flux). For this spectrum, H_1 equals 10.2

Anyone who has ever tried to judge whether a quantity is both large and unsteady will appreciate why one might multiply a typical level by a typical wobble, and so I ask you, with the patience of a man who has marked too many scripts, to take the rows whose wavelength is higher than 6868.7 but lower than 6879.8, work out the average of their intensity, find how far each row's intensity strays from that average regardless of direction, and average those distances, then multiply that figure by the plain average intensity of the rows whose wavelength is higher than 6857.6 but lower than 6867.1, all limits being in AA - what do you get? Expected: 4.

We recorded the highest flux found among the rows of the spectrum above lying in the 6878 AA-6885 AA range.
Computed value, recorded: 11.6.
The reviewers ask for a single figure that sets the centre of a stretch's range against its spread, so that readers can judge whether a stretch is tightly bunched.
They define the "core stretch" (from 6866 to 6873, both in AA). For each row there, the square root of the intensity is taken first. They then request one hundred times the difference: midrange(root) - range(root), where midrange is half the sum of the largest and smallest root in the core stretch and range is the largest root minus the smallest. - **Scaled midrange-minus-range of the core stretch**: 288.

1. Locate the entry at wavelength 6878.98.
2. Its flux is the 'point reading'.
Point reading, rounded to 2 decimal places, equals 9.95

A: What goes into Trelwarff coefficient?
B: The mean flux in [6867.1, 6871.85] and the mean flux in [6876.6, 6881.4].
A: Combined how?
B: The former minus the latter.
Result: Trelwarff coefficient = -0.8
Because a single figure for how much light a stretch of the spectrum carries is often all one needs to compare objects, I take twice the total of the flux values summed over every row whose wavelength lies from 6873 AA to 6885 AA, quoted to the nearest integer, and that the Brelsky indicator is 144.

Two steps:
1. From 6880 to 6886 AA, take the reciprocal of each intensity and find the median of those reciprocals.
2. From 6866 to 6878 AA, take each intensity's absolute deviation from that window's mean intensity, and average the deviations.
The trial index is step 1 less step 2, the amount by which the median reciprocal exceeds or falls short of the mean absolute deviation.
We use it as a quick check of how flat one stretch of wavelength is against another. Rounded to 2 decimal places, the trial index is -0.43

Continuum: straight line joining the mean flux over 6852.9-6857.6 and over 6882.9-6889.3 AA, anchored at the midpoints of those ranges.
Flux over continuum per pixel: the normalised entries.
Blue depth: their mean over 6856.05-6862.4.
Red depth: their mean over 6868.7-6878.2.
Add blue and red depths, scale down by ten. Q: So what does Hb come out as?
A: 0.203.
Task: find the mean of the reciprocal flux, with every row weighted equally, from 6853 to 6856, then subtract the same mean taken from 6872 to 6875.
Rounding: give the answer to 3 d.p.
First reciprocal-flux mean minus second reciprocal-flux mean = 0.002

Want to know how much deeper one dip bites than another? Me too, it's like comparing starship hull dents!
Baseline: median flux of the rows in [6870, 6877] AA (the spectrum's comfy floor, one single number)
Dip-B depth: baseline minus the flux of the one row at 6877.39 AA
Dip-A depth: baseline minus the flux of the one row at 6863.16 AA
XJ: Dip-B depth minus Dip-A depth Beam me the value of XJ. -1.7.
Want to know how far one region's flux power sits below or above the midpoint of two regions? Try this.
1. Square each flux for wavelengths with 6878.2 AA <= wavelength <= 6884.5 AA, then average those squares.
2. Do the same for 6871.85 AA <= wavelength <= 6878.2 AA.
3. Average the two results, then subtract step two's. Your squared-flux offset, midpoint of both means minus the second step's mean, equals -2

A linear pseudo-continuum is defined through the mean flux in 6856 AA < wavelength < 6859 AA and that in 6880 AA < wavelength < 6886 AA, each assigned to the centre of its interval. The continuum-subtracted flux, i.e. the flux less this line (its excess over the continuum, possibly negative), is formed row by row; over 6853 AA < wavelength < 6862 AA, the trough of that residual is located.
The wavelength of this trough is 6853.68 AA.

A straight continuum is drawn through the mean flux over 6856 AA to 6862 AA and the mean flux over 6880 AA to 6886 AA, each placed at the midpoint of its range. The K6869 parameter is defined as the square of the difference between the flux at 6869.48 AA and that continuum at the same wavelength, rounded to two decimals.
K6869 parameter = 0.00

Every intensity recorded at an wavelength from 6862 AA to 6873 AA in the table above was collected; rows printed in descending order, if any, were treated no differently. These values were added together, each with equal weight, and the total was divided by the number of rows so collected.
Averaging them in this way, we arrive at 10.1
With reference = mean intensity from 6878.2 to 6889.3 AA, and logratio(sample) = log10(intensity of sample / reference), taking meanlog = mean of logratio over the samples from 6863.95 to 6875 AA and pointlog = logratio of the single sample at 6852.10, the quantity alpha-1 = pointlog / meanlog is 2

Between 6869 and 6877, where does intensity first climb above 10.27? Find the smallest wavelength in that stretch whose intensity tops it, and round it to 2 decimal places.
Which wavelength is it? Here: 6871.06 AA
